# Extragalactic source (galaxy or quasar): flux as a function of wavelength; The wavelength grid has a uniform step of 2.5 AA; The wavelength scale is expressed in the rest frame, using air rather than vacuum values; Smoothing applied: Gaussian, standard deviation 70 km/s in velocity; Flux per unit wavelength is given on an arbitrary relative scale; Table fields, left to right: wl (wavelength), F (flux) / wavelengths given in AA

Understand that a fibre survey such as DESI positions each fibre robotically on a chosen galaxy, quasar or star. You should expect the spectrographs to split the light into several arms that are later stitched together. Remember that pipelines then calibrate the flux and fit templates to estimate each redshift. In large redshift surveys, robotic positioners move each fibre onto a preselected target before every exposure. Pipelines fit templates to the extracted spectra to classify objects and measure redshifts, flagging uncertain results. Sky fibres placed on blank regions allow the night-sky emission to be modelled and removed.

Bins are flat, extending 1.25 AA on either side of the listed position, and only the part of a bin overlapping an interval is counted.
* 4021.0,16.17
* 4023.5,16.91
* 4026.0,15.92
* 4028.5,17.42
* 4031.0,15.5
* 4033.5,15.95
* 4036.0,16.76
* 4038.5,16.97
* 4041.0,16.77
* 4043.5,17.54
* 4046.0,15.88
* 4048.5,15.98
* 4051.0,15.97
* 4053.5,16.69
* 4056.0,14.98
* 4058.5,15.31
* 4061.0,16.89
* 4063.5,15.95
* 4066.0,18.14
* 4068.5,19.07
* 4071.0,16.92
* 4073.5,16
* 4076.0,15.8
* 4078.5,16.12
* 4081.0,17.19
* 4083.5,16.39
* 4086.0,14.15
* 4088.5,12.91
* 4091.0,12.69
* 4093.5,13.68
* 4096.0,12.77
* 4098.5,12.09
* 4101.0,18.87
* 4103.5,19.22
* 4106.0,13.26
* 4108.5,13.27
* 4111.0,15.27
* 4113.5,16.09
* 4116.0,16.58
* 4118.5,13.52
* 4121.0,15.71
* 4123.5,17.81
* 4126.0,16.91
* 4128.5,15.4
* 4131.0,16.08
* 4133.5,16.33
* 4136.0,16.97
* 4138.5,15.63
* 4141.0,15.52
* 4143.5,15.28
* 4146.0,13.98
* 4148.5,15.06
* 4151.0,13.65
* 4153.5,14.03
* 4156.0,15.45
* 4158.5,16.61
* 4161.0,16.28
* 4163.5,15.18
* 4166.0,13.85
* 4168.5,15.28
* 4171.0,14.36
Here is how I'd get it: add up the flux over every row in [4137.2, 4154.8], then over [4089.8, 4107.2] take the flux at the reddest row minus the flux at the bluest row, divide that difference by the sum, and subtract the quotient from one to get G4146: 0.99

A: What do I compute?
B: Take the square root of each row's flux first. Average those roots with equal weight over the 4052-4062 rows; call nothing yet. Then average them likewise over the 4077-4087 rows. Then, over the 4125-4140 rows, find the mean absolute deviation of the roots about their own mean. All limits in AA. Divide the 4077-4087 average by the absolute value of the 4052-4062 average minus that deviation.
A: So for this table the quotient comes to 1.02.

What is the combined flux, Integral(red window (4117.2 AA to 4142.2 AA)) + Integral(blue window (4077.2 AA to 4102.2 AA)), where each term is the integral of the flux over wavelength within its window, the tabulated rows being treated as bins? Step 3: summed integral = 767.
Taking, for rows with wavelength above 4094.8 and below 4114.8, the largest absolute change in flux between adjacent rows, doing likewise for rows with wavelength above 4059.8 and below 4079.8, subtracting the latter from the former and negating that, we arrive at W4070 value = -4.6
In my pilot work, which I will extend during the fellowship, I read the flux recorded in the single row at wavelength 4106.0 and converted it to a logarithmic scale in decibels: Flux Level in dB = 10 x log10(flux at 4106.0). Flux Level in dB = 11.2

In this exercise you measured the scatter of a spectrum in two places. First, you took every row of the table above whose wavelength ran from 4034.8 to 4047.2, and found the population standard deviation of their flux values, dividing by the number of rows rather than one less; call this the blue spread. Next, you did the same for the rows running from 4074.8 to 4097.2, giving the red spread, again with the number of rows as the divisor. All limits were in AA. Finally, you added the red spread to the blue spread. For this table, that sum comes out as 2.2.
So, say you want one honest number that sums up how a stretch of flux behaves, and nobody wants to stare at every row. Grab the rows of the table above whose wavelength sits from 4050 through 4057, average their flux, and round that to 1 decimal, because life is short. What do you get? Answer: 15.9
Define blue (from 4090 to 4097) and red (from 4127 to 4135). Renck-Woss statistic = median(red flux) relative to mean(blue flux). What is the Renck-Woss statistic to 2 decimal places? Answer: 1.23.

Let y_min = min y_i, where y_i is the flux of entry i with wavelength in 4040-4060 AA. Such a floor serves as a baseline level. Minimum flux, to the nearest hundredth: 14.98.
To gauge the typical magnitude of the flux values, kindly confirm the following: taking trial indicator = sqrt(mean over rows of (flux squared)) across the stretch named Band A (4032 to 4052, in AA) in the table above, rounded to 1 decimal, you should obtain 16.5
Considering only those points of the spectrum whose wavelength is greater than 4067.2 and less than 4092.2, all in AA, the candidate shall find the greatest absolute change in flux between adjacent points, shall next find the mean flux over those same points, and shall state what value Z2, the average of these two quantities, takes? 9.0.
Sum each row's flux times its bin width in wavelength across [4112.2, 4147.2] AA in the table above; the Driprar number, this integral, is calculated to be 555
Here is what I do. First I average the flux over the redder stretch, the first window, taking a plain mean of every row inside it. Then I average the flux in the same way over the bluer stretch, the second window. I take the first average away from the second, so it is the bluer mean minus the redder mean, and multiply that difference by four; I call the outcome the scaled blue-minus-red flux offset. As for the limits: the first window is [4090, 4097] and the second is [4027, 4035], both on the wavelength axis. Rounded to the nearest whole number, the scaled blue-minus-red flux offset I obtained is 13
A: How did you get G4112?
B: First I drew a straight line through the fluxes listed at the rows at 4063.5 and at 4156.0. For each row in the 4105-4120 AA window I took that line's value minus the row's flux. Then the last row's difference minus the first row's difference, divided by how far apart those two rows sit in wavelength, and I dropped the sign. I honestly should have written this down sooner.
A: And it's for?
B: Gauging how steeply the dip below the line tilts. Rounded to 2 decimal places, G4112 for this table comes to 0.03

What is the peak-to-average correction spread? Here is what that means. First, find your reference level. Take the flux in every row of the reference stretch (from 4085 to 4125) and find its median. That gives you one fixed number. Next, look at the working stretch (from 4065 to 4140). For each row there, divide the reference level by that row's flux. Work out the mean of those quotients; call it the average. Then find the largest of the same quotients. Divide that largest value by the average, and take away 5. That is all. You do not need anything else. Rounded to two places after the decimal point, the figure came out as -3.72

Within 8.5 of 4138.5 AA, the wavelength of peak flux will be 4136.0 AA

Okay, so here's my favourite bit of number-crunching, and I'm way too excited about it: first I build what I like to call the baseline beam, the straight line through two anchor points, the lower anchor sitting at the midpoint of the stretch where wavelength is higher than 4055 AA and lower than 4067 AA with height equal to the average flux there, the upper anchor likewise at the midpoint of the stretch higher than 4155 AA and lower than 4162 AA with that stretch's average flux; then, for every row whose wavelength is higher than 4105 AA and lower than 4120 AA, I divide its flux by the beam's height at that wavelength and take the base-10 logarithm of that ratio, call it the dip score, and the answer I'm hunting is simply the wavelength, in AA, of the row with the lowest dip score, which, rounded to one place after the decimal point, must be 4106.0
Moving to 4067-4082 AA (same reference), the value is 4076.0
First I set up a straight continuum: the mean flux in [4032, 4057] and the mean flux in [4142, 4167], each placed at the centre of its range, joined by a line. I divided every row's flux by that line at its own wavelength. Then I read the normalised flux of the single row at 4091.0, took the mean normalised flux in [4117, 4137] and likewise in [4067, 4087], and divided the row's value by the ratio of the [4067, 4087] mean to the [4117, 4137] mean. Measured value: 0.82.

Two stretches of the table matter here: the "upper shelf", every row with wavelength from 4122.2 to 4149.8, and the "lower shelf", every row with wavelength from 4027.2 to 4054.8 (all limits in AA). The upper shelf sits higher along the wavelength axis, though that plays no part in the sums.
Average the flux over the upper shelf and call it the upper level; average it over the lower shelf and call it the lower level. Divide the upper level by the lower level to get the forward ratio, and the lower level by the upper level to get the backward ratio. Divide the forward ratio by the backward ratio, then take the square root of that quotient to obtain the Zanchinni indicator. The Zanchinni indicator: 0.96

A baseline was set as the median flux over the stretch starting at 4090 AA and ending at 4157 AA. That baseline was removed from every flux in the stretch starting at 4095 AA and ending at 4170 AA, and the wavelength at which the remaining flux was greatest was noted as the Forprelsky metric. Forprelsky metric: 4103.5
